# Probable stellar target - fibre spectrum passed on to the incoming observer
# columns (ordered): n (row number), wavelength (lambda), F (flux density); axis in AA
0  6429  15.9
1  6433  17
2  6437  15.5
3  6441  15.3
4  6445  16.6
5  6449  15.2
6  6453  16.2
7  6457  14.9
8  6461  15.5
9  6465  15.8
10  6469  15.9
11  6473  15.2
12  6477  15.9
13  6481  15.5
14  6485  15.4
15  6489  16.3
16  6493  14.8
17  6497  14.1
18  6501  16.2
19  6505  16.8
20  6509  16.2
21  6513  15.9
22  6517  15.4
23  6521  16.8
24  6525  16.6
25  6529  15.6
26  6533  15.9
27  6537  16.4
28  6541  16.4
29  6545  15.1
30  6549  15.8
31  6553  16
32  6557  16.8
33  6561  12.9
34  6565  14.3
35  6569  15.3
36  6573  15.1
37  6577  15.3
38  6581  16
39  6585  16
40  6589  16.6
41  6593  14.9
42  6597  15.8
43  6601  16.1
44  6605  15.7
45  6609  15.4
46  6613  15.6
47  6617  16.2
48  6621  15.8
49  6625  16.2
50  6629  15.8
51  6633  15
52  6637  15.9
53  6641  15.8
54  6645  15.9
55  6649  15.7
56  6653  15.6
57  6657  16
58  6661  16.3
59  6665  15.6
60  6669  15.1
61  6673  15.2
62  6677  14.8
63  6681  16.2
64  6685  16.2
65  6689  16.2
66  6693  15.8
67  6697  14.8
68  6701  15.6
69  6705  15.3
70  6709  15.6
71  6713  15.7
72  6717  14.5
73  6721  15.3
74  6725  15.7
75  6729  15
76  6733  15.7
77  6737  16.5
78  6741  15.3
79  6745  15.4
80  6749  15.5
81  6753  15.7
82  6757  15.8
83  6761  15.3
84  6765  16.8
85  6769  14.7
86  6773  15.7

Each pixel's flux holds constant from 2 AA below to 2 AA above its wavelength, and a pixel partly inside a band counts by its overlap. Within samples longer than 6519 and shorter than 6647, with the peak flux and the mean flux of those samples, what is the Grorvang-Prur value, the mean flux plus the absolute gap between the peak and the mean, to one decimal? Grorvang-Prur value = 16.8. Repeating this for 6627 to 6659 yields 16.0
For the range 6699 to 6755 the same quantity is 16.5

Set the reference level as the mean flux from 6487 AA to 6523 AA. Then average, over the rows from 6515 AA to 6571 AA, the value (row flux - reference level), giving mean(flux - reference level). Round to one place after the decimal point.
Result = -0.2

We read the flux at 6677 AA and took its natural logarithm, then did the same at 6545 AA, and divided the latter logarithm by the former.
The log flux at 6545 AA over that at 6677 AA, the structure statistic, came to 1.01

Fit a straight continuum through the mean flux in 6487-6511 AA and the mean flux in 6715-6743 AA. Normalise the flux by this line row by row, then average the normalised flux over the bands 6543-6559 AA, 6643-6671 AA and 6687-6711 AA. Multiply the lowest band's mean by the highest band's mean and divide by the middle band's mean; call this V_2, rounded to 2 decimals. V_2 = 1.01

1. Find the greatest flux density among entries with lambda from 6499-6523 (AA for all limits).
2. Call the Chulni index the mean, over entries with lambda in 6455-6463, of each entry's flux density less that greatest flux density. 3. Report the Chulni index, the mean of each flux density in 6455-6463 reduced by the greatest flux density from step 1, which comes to -1.60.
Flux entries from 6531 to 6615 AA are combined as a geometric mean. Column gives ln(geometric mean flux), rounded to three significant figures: 2.75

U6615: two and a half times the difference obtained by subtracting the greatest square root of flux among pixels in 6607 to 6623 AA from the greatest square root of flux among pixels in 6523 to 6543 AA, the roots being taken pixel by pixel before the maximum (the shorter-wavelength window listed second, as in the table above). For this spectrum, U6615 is 0.12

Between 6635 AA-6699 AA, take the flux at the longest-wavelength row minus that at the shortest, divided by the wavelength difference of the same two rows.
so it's -0.018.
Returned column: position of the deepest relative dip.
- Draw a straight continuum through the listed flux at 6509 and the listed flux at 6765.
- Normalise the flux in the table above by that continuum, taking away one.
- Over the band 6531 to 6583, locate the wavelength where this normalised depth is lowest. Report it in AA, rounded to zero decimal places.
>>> 6561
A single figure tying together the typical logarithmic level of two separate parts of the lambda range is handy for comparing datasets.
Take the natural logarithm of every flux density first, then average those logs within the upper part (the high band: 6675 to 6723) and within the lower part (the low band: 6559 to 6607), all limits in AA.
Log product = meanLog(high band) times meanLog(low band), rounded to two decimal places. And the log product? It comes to 7.48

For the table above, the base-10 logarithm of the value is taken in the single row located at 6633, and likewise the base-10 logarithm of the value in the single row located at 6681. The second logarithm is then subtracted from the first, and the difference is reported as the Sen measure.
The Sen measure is -0.033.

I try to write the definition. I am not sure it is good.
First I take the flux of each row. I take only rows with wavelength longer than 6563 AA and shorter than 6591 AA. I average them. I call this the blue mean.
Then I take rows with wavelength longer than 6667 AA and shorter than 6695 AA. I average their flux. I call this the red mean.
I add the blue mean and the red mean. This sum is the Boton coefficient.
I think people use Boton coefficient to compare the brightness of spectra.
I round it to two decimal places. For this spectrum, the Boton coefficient 31.16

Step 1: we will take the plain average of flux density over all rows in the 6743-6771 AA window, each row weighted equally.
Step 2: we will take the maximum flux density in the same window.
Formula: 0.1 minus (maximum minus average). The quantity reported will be -1.1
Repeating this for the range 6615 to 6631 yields -0.1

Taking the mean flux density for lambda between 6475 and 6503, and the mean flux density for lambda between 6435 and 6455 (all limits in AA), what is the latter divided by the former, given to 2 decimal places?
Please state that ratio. 1.02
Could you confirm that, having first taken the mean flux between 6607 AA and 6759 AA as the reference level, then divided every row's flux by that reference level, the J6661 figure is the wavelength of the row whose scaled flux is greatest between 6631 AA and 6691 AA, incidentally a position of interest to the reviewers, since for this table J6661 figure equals 6661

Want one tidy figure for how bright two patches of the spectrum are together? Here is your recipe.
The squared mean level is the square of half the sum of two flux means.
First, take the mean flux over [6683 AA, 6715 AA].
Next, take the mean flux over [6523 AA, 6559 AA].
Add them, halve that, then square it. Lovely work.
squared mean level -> 251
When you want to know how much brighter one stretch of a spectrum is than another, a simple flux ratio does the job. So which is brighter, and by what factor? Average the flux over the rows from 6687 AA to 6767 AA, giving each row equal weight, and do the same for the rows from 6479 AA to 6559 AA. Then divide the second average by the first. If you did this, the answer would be 1.02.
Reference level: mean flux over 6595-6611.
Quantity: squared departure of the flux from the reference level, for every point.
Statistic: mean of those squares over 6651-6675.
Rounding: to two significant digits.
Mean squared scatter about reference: 0.19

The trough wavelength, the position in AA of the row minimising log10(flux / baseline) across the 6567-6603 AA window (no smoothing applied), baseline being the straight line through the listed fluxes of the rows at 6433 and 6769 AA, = 6593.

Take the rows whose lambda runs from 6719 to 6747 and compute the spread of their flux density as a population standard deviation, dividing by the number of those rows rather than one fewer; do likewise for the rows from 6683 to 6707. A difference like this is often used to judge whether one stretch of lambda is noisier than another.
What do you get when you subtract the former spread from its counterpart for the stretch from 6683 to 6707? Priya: 0.05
